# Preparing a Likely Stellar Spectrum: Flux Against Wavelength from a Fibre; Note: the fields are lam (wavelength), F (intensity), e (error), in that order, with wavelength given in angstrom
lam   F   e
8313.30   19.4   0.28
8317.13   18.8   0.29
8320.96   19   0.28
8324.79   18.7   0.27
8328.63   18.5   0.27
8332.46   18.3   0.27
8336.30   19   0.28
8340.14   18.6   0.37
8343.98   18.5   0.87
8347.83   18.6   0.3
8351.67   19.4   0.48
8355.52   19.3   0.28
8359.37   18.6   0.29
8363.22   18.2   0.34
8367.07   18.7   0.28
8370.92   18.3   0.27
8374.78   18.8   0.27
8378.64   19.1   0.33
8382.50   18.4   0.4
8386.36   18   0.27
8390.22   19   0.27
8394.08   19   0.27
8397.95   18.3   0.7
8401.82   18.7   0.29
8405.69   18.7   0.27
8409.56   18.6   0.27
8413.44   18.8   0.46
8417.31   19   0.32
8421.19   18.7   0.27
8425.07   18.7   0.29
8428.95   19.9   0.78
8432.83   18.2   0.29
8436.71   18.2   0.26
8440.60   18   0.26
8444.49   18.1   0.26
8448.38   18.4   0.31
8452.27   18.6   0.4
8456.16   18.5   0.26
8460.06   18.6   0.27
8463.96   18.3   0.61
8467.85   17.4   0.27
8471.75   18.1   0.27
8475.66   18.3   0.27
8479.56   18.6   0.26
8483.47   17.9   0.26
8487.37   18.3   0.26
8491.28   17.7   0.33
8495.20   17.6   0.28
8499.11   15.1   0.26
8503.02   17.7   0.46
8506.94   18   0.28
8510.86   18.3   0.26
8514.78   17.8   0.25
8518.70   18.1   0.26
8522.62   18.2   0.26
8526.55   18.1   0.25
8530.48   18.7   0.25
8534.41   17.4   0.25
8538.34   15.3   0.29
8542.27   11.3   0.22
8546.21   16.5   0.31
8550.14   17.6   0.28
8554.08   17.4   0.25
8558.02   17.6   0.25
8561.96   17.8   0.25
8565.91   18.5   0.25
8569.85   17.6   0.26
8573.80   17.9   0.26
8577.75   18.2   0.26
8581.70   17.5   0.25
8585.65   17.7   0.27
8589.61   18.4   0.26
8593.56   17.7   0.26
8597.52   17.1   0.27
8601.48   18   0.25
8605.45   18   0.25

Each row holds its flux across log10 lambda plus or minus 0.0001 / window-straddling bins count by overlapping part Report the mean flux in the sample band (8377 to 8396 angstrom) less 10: 8.7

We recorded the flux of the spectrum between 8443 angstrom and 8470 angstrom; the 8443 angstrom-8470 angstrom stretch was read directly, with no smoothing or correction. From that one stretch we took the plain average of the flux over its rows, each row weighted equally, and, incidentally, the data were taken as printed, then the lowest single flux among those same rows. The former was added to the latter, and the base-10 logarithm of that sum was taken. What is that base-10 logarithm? 1.55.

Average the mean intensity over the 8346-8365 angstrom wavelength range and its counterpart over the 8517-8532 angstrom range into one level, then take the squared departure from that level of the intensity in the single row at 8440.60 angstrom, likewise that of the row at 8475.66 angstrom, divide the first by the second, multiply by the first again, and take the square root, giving 1.2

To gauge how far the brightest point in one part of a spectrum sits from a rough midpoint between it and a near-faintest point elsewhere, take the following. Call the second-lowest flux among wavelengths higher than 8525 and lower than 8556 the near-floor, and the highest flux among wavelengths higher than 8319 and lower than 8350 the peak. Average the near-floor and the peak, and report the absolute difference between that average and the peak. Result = 1.85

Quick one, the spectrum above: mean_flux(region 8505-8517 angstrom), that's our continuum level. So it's 18.0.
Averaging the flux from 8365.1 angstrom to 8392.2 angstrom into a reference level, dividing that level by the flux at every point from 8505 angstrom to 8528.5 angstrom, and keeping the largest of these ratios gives 1.05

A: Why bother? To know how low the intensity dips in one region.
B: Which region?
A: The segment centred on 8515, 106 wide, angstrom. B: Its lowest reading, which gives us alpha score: 11.3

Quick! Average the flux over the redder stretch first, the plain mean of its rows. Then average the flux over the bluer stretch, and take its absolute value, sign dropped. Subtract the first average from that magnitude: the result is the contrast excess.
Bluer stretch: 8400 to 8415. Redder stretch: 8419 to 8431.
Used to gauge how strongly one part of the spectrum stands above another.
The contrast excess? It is -0.40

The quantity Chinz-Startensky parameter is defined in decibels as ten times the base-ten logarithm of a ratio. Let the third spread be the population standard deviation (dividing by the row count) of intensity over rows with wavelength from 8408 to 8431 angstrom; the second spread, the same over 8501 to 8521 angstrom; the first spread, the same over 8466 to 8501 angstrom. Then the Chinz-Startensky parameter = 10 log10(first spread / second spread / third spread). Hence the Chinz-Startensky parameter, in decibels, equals 10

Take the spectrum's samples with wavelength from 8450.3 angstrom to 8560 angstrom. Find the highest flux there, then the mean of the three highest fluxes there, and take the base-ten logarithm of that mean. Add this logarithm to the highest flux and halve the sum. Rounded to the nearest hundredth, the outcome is 9.99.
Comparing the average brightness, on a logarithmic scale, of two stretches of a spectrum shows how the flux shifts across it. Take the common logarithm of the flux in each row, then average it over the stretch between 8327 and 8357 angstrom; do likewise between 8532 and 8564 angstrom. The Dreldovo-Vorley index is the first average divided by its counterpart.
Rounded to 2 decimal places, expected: 1.05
